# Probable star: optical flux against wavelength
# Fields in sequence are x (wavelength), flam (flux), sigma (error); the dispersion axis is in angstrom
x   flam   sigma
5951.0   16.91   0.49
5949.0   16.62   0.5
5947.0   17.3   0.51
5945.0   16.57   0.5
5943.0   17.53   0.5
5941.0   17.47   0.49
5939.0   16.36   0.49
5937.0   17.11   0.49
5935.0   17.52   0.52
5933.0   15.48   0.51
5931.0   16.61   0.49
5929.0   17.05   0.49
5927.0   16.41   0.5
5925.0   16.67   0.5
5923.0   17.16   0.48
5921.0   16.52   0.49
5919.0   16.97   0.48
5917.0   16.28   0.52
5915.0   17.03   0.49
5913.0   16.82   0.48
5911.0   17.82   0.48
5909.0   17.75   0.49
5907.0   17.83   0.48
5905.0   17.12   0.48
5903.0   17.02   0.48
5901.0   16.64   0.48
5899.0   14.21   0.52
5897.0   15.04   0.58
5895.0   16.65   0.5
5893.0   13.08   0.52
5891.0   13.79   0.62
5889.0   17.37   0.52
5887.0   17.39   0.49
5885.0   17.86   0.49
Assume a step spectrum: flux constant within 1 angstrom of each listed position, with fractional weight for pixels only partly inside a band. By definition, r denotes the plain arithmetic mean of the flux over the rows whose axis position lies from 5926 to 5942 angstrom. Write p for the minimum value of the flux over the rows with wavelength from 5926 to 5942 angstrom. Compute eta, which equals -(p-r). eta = 1.3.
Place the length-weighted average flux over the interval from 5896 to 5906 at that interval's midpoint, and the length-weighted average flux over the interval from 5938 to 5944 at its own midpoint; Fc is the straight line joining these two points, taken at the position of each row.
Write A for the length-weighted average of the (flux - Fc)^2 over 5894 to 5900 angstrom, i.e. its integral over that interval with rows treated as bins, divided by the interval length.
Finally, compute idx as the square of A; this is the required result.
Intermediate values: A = 1.5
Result 2.17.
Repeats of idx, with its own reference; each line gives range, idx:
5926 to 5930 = 0.01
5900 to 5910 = 2.18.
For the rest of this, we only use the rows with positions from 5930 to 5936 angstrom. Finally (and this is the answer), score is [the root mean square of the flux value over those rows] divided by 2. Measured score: 8.28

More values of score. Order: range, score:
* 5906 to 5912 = 8.90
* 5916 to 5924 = 8.37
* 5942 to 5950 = 8.51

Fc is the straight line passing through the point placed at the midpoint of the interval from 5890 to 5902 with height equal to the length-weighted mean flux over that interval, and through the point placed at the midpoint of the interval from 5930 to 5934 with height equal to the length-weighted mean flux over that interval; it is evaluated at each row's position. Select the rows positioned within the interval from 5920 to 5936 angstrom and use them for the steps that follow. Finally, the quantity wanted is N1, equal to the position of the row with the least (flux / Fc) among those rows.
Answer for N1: 5933.0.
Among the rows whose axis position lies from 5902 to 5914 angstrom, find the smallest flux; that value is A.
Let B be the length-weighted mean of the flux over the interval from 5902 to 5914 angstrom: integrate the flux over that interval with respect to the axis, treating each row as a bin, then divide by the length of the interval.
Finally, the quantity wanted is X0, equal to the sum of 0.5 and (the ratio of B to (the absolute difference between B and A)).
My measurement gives 31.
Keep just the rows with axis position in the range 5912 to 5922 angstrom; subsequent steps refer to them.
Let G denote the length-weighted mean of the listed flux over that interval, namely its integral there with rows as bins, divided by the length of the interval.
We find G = 16.7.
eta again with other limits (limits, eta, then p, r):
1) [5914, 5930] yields 0.5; 16.28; 16.8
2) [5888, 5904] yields 2.4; 13.08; 15.5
